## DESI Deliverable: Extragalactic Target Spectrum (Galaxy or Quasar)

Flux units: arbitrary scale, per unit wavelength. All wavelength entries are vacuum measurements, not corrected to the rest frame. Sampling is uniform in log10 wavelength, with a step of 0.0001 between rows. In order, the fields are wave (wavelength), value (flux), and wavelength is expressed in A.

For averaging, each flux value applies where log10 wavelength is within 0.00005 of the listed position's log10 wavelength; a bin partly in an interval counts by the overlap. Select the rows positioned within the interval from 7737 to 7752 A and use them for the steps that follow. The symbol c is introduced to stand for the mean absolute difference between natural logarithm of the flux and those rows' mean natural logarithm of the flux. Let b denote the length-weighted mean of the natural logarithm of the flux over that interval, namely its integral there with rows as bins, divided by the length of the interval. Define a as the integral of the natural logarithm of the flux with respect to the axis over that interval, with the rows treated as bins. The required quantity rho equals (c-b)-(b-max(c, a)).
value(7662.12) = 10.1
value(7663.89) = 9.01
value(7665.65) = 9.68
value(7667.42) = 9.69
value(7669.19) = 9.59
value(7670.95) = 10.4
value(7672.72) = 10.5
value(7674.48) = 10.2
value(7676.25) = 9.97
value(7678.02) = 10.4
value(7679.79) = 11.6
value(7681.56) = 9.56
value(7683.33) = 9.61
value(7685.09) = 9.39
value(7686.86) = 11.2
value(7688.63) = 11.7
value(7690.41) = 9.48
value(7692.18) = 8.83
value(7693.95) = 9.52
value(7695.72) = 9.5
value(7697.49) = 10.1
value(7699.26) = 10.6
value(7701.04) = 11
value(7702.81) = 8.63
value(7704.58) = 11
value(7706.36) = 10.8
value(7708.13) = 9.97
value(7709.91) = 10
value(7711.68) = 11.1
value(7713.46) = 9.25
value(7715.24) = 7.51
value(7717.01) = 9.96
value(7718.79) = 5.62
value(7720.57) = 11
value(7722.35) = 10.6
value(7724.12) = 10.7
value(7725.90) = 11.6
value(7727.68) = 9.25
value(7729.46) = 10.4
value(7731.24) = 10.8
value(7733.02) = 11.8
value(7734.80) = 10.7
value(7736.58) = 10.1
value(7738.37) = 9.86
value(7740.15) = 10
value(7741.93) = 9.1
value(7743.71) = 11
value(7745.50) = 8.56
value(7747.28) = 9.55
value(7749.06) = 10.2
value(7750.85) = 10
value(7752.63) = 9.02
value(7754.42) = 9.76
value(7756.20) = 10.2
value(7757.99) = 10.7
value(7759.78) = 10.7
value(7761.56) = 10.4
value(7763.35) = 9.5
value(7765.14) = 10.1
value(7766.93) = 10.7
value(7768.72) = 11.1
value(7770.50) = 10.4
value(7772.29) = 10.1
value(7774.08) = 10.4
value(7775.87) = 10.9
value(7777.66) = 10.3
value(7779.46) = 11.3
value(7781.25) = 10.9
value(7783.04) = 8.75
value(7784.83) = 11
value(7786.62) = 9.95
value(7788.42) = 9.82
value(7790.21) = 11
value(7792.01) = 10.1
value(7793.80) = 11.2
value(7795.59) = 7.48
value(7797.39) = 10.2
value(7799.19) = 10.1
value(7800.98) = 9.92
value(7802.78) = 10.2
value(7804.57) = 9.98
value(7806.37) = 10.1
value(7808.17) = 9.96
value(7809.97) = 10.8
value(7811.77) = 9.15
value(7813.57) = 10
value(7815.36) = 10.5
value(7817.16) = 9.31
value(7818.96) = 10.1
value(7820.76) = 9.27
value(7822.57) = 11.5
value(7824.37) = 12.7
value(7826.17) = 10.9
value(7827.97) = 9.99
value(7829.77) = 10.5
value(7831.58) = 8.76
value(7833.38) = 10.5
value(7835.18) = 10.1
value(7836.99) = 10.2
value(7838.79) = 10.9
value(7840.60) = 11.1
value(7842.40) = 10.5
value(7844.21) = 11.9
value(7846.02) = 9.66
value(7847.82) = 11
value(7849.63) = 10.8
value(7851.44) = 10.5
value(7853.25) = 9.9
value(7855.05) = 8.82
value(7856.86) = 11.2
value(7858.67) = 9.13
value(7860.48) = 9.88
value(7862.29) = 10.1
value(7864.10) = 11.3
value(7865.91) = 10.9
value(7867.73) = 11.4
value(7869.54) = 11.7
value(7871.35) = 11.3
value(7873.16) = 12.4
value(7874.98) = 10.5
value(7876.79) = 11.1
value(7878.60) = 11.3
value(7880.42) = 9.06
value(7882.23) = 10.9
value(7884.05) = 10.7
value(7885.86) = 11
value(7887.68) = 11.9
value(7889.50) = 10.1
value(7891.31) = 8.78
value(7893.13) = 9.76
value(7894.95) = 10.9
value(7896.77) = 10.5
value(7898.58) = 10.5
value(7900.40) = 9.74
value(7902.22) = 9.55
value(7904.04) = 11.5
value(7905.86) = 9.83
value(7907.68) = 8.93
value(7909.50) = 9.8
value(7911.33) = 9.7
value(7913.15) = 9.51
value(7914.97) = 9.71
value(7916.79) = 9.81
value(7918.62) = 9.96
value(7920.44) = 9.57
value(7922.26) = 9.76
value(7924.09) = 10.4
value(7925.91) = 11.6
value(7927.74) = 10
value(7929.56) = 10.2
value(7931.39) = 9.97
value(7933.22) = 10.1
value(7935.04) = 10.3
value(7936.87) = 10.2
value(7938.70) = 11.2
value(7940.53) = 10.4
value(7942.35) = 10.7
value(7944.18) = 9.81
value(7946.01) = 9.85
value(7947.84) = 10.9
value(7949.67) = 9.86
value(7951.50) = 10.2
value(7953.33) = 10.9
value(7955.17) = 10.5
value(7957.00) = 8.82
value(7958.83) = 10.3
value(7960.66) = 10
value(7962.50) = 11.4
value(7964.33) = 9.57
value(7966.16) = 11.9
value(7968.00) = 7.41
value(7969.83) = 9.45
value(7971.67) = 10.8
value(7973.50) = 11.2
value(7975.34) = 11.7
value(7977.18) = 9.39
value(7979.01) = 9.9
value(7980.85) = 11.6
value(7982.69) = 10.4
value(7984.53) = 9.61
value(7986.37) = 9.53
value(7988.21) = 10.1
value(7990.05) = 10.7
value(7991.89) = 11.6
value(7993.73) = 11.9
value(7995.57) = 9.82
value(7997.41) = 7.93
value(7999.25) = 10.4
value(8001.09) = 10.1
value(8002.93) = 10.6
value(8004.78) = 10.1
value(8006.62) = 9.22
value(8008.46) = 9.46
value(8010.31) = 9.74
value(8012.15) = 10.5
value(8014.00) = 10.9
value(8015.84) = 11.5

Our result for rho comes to 29.7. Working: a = 34.2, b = 2.28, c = 0.056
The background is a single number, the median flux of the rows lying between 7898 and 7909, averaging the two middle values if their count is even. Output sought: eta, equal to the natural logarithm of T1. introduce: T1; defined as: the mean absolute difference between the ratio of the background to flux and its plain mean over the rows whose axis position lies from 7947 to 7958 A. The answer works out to -2.9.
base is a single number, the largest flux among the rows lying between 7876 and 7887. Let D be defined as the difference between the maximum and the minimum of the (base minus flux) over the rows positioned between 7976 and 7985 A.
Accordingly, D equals 2.2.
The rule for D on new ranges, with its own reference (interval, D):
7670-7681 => 1.6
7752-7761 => 1.7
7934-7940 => 1.0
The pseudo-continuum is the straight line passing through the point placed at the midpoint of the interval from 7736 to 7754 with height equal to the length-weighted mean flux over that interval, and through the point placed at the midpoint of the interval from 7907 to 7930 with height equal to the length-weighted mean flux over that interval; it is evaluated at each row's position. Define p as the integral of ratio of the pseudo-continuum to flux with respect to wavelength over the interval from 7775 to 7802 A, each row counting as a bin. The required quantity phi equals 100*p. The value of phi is 2618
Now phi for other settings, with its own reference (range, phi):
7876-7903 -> 2589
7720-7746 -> 2450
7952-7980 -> 2772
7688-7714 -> 2512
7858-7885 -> 2487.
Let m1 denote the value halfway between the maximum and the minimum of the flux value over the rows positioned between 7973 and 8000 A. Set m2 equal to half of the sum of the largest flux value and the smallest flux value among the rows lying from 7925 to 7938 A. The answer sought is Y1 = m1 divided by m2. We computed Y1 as 0.92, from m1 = 9.9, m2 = 10.8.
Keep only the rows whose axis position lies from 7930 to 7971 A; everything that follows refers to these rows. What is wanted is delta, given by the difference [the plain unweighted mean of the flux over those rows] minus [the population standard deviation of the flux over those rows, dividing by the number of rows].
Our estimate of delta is 9.27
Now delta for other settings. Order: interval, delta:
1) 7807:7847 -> 9.47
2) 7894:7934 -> 9.45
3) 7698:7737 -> 8.74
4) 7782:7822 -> 9.15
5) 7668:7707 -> 9.34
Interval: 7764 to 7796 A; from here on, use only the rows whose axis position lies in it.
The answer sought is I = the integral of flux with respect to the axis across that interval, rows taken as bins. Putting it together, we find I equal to 331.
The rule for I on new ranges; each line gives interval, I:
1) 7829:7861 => 330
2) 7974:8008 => 349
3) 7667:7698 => 312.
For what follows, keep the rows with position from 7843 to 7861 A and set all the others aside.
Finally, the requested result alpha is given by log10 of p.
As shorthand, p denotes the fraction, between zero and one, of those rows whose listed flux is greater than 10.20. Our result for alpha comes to -0.30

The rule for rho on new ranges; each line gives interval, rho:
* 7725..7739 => 28.3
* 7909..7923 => 27.3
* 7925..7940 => 30.5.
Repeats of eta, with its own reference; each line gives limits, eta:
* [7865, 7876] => -3.3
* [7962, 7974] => -2.1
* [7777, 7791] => -2.8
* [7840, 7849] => -3.0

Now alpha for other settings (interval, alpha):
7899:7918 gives -1.00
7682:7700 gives -0.52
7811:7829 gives -0.40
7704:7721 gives -0.40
